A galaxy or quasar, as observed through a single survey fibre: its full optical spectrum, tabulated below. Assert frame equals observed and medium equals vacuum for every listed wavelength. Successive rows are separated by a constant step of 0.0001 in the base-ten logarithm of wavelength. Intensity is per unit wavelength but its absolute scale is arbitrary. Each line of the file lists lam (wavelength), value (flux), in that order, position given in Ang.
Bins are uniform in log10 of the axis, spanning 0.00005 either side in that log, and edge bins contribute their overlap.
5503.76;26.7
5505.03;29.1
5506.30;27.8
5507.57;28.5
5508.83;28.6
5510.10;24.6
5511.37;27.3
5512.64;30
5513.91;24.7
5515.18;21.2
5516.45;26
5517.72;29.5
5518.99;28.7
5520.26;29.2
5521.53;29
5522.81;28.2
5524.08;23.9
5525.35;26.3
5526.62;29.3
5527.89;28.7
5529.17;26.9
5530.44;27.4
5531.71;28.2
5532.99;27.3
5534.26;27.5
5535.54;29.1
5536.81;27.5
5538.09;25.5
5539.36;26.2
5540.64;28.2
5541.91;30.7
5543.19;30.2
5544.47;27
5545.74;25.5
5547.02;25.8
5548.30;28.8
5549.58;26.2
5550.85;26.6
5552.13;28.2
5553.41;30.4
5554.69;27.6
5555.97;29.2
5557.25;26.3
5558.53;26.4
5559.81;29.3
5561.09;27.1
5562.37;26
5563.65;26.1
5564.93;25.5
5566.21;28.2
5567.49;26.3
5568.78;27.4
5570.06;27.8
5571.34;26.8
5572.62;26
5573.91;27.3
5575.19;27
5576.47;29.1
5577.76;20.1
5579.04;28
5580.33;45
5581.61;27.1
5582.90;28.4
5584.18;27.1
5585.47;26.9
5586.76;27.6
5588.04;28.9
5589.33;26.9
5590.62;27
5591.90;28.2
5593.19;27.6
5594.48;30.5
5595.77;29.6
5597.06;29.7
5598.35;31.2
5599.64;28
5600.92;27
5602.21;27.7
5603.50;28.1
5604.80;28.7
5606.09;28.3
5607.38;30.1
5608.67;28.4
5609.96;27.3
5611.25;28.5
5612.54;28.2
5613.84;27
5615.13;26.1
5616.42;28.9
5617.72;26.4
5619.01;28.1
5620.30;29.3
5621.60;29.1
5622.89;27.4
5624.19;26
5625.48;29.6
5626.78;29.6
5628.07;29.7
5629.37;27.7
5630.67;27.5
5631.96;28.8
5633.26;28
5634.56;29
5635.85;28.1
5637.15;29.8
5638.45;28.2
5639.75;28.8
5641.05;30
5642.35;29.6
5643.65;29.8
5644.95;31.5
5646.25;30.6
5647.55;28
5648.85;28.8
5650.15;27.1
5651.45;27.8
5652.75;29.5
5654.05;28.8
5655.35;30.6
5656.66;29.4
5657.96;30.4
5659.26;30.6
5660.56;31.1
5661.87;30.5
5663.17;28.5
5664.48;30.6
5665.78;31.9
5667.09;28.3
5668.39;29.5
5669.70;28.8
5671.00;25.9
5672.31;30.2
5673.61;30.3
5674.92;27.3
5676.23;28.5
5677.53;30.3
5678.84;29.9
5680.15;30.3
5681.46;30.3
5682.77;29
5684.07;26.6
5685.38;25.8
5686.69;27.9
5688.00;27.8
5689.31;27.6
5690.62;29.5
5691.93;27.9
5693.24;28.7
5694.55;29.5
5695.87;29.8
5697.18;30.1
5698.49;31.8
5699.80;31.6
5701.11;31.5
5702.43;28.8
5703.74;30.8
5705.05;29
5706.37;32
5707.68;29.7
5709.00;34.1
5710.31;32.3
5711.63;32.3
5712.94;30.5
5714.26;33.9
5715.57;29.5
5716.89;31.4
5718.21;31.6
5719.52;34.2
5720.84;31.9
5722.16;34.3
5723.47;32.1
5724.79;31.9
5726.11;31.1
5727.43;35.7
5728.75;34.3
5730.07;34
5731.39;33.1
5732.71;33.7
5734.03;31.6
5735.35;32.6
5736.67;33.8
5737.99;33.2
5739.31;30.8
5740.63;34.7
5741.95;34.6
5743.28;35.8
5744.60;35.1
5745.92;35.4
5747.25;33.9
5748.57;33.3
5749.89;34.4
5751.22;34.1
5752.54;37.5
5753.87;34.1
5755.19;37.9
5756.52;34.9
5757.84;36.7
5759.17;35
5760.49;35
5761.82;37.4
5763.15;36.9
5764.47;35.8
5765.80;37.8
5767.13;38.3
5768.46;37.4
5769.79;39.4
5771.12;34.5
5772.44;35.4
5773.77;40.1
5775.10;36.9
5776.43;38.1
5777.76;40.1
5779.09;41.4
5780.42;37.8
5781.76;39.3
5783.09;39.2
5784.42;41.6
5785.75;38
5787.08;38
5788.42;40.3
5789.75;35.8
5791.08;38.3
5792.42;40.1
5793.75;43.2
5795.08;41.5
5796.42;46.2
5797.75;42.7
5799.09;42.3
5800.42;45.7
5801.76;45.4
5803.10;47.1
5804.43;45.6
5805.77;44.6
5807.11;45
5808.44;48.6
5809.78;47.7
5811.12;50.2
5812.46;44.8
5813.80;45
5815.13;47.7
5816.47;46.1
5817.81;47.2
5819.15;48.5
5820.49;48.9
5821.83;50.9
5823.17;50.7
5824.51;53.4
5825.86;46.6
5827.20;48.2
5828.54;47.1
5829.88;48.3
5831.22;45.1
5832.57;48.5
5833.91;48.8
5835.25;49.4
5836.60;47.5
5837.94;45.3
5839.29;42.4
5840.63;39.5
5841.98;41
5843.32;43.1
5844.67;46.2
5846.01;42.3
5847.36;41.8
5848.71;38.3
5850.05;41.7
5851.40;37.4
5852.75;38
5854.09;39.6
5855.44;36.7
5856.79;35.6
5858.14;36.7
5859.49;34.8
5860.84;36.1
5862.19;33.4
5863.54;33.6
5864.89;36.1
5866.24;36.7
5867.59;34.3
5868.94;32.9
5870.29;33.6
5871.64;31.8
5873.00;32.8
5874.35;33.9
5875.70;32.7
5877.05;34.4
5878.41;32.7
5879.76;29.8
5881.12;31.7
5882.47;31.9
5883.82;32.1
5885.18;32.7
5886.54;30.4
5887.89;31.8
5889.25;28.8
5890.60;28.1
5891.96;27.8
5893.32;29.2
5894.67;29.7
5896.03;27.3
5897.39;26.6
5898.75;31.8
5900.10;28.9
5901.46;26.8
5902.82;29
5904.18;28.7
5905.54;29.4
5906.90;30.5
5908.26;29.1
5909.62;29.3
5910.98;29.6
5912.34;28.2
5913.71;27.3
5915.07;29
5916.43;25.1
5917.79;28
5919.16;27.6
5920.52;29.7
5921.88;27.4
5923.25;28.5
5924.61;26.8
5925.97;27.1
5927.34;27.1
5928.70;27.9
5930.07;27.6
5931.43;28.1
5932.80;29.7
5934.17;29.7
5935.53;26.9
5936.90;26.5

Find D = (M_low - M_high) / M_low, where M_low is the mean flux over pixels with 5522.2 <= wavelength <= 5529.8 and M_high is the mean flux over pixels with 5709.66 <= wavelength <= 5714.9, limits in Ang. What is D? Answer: -0.18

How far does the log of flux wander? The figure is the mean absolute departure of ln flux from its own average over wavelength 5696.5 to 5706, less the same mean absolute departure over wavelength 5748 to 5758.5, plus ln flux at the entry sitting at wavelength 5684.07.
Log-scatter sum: 3.27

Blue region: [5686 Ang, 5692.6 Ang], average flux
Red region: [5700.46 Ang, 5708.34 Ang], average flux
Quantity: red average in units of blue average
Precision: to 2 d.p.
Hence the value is 1.08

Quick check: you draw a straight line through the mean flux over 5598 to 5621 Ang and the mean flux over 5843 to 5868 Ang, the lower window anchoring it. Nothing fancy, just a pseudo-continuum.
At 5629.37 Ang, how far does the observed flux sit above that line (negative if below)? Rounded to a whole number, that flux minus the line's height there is -1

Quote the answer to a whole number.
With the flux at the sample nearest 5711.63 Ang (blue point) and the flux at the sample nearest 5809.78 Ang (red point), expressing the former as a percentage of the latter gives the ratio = 68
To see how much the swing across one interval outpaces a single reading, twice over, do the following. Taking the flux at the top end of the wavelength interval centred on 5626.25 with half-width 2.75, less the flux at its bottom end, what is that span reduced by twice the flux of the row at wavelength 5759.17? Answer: -66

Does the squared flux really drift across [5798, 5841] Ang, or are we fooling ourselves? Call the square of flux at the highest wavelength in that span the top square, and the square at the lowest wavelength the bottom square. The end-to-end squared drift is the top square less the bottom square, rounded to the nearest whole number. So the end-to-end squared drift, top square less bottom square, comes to -229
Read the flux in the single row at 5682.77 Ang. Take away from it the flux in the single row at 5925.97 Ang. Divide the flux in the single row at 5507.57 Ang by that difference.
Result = 15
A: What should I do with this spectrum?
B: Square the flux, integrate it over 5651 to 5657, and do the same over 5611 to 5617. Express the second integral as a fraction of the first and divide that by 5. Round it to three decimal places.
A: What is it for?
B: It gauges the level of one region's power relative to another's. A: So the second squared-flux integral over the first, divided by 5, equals 0.179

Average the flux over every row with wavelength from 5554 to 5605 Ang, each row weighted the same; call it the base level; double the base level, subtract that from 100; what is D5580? 44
